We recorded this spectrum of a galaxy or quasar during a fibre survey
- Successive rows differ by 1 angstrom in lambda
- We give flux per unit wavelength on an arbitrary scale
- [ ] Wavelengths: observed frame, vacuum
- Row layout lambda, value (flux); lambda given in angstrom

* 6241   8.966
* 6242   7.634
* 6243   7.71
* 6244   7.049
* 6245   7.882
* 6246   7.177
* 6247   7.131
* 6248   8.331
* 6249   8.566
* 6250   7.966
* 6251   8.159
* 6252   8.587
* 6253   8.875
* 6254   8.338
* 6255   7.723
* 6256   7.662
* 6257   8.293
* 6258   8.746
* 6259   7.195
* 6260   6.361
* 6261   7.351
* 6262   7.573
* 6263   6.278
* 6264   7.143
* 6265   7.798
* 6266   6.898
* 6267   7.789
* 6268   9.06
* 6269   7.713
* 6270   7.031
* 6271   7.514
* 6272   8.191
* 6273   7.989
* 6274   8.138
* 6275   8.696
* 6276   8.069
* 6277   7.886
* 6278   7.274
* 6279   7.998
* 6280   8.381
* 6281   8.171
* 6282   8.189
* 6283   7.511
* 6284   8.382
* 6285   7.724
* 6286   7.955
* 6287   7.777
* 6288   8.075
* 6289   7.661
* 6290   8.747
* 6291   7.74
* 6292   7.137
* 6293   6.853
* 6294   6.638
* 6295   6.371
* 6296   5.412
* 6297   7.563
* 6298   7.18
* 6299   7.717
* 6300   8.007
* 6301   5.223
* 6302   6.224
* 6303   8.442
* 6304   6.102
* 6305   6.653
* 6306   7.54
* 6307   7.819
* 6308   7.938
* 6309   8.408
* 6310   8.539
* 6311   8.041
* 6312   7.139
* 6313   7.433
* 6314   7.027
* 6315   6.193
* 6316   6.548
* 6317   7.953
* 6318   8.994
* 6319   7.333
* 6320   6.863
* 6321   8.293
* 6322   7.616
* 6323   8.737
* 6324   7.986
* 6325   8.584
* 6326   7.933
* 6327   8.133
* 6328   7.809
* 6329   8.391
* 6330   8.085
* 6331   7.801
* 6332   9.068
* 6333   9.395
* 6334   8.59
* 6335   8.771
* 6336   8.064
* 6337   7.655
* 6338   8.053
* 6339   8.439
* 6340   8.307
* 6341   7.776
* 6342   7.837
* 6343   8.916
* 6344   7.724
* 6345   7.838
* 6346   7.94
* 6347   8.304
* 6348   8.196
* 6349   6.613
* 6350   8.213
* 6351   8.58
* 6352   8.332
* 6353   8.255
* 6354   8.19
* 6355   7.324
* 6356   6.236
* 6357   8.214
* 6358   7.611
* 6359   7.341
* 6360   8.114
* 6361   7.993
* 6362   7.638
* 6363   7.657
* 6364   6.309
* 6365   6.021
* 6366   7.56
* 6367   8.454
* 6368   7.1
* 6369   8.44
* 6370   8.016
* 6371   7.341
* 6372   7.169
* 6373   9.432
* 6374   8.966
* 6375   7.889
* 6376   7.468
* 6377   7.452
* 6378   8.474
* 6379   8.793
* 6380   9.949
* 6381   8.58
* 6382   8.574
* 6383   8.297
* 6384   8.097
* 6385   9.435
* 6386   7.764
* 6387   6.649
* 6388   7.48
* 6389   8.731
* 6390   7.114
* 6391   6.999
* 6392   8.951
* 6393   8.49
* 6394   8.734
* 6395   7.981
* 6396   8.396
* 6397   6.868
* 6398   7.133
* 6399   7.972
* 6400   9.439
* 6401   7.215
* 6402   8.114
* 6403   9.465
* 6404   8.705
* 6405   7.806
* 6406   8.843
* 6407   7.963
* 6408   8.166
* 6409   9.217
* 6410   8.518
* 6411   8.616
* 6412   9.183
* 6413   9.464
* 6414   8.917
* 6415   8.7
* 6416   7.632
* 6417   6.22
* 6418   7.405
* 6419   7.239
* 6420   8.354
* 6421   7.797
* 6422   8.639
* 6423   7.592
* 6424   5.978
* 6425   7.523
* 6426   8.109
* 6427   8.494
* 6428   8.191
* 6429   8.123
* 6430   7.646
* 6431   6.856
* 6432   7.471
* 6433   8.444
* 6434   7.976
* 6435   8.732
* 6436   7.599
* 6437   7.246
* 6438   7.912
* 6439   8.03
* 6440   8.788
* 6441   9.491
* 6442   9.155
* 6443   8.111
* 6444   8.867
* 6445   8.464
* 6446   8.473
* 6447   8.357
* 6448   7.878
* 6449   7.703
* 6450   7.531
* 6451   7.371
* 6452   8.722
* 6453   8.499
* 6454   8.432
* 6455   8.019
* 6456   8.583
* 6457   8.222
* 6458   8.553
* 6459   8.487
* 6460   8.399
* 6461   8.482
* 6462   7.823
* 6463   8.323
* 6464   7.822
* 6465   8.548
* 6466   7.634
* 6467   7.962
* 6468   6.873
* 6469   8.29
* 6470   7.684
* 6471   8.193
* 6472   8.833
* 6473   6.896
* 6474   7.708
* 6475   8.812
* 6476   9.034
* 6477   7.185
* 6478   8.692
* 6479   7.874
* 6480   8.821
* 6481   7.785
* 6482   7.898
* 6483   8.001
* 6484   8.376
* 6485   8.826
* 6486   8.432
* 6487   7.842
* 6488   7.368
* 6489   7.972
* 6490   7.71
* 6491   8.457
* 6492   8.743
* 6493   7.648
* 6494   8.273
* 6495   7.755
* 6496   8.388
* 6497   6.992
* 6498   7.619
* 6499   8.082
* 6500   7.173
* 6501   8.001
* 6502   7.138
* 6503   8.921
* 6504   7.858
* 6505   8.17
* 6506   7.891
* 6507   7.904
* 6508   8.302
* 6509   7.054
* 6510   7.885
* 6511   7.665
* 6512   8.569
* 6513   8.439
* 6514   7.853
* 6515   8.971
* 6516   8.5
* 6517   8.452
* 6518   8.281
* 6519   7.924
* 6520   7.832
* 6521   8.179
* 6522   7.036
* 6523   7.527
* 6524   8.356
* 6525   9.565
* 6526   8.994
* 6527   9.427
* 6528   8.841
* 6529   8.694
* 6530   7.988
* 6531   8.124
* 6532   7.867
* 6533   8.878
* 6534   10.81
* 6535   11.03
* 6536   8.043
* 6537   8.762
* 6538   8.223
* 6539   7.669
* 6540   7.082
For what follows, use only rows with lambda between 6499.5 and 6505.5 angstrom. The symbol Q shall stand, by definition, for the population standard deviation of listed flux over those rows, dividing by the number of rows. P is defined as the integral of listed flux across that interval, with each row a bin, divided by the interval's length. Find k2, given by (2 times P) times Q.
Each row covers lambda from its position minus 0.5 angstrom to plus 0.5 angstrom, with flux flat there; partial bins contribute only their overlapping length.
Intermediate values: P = 7.88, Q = 0.6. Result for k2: 10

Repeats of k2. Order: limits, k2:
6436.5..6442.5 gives 13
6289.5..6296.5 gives 14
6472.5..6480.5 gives 13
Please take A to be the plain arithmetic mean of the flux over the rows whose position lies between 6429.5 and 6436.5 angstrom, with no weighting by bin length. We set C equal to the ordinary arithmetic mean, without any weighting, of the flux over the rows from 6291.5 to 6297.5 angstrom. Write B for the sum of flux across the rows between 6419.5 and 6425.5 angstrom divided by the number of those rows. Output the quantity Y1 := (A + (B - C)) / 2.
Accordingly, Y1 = 4.4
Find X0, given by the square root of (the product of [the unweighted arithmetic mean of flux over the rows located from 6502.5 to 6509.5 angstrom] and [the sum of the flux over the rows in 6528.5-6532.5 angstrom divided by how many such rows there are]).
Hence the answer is 8.1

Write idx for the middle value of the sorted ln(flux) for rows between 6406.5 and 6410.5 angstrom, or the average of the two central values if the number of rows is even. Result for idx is 2.12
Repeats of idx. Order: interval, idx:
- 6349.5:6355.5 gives 2.11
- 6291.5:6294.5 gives 1.92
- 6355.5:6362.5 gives 2.03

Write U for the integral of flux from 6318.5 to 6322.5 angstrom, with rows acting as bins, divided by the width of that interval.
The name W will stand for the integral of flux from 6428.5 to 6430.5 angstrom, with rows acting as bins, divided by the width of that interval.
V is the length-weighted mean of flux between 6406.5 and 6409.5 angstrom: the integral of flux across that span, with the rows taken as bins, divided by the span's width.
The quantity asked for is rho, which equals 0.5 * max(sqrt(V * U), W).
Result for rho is 3.99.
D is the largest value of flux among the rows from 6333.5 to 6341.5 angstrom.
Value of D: 8.771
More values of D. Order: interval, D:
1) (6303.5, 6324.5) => 8.994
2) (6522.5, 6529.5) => 9.565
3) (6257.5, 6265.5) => 8.746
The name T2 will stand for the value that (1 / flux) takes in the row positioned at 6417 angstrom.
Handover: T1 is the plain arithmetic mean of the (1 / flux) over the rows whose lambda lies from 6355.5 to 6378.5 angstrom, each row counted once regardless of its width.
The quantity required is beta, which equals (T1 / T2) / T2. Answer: 5.1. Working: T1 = 0.132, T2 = 0.161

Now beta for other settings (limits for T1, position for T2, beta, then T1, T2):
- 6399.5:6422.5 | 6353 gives 8.3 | 0.121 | 0.121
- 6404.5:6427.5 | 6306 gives 7.1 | 0.125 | 0.133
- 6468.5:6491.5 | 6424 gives 4.4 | 0.124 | 0.167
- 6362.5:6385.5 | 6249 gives 9.2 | 0.126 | 0.117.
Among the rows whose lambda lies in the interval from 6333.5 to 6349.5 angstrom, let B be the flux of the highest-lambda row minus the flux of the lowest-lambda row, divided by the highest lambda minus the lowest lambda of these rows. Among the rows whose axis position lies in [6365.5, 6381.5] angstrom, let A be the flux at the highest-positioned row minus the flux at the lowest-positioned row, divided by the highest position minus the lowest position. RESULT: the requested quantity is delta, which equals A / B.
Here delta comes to -0.5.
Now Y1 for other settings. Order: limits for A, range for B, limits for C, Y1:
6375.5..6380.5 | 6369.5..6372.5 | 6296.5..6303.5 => 4.4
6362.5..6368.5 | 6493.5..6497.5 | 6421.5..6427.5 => 3.7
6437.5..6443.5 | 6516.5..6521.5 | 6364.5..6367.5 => 4.7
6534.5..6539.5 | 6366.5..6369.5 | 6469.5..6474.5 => 4.4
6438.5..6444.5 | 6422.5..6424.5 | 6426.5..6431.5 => 3.8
